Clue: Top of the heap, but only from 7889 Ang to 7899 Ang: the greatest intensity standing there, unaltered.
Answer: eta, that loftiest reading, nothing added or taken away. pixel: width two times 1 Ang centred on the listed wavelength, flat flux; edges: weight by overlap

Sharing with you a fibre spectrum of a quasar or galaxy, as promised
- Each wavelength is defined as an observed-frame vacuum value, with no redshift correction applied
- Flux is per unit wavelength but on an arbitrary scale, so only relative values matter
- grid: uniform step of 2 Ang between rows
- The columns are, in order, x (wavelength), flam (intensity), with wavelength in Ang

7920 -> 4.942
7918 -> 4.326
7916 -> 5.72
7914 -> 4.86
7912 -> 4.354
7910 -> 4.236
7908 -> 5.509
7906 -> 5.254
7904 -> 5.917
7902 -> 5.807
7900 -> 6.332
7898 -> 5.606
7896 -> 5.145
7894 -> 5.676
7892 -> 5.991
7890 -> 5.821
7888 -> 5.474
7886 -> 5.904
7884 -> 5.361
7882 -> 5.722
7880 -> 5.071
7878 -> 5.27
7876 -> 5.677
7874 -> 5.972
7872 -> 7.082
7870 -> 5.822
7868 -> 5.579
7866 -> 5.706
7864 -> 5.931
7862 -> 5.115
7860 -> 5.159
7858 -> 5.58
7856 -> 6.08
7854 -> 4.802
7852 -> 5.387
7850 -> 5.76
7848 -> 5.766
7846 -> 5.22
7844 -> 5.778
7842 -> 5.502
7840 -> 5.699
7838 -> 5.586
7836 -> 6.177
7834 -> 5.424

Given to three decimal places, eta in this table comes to 5.991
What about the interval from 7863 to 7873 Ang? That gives 7.082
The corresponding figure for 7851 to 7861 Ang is 6.080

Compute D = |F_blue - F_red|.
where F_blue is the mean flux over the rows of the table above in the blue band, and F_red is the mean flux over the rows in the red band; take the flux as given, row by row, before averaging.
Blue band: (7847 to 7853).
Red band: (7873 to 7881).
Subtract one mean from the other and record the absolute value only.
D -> 0.14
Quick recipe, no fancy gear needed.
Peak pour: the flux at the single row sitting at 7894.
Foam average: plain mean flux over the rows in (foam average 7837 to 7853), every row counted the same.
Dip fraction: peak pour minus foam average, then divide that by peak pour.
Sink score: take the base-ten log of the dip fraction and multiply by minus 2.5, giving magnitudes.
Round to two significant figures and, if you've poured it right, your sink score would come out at 4.5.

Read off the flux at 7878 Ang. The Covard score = 5.27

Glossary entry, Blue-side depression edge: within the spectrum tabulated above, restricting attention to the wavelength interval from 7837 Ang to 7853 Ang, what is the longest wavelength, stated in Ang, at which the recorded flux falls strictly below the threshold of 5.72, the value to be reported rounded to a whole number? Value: 7852 Ang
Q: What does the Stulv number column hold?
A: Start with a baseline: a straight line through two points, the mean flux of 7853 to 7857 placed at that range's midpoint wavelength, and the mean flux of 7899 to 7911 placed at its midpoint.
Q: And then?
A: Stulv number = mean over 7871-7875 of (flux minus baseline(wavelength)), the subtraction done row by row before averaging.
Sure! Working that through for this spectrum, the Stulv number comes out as 1.1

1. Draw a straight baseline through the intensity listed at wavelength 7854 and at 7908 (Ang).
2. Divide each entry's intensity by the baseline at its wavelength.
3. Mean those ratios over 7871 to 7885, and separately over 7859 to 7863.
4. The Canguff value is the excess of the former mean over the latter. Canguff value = 0.07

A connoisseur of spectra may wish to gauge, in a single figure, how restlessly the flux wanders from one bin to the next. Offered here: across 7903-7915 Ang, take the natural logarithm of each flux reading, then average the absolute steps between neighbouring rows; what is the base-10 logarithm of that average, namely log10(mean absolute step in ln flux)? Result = -0.95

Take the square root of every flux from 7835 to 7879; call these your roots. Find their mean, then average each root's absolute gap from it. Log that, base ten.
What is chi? -1.18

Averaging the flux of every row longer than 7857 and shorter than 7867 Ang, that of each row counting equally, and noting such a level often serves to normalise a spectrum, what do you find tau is 5.50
